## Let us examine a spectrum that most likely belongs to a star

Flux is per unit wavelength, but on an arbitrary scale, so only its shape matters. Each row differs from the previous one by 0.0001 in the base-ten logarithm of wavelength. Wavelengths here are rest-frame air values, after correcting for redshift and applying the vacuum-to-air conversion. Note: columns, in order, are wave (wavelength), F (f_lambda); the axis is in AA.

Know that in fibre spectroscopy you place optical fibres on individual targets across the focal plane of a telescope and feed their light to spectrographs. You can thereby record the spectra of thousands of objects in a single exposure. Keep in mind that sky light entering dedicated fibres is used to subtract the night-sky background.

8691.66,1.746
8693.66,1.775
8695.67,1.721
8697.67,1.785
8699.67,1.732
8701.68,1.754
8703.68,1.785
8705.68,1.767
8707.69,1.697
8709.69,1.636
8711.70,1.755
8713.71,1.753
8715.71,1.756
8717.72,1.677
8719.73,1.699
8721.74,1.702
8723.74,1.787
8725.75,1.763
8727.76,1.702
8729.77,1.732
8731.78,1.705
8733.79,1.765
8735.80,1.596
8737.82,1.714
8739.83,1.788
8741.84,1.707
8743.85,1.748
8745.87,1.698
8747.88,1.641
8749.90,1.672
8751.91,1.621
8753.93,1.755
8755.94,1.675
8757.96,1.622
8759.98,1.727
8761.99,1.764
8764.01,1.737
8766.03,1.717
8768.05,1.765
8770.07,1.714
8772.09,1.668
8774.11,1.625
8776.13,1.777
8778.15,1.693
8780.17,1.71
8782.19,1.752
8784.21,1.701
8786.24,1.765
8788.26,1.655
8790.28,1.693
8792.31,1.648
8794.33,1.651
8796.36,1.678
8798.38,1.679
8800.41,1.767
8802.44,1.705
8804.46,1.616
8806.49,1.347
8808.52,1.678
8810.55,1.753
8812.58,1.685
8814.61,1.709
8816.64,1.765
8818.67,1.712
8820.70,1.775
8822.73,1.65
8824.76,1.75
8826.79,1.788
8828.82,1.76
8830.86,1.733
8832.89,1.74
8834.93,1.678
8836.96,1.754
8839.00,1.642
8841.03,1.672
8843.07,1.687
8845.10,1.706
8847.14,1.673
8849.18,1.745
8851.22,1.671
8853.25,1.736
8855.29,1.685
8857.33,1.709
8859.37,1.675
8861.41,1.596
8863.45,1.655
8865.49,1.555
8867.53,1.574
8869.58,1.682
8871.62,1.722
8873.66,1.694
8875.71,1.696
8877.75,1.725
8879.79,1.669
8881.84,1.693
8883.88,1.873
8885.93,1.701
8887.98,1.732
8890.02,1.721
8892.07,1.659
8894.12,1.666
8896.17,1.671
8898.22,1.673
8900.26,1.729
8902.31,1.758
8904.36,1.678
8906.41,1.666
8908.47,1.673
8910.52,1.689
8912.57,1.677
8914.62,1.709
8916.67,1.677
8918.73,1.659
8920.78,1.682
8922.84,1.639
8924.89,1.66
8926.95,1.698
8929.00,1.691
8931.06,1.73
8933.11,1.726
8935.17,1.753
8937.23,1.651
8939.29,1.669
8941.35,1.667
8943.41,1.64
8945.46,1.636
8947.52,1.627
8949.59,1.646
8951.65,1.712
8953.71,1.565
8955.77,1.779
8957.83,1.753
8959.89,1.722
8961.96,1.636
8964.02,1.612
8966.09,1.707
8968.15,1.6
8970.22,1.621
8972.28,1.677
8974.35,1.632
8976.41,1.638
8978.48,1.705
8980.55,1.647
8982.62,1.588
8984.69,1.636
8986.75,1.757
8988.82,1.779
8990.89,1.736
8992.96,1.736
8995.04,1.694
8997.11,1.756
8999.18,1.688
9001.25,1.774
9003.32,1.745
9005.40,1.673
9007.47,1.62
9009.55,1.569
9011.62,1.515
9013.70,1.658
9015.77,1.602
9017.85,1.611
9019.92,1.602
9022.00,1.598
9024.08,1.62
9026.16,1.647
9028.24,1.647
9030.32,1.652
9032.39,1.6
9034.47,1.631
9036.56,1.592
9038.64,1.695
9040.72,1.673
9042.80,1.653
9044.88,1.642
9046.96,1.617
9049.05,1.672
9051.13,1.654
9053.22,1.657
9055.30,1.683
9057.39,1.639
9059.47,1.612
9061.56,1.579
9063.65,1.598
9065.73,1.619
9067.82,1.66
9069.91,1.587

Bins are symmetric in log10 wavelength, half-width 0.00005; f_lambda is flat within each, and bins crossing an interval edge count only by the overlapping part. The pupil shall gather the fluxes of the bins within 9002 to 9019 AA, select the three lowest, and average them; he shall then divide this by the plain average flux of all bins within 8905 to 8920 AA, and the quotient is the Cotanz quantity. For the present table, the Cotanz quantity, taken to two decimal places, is 0.93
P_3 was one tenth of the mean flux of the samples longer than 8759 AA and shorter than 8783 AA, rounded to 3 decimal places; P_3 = 0.172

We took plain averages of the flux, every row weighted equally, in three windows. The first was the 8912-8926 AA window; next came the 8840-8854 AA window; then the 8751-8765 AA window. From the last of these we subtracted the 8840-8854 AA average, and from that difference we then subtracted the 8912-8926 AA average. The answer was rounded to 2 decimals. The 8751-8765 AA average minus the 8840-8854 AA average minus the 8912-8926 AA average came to -1.67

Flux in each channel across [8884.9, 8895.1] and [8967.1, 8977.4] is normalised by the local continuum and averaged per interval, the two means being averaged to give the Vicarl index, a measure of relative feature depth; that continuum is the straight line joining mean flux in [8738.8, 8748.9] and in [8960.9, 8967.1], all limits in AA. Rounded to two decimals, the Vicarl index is 1.00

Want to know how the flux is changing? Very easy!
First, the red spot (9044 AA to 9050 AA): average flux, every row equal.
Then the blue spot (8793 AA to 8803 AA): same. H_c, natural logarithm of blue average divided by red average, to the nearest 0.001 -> 0.031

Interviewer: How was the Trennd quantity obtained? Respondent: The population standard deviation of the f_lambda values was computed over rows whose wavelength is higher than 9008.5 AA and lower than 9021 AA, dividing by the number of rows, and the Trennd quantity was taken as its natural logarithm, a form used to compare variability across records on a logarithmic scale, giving -3.13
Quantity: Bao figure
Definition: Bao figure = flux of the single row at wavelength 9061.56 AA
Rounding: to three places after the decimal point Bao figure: 1.579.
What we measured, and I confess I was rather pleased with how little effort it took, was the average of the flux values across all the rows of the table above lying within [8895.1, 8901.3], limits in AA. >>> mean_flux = 1.69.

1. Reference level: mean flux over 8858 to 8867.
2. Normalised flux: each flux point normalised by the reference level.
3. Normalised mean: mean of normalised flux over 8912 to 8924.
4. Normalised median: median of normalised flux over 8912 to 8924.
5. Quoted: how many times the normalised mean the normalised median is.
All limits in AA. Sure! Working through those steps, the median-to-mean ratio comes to 1.002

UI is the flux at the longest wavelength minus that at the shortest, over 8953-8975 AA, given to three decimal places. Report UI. 0.067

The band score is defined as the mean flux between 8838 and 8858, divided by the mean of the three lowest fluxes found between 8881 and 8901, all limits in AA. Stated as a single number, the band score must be 1.02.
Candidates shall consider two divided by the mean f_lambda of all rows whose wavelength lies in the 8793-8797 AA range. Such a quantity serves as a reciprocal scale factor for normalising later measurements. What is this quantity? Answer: 1.20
